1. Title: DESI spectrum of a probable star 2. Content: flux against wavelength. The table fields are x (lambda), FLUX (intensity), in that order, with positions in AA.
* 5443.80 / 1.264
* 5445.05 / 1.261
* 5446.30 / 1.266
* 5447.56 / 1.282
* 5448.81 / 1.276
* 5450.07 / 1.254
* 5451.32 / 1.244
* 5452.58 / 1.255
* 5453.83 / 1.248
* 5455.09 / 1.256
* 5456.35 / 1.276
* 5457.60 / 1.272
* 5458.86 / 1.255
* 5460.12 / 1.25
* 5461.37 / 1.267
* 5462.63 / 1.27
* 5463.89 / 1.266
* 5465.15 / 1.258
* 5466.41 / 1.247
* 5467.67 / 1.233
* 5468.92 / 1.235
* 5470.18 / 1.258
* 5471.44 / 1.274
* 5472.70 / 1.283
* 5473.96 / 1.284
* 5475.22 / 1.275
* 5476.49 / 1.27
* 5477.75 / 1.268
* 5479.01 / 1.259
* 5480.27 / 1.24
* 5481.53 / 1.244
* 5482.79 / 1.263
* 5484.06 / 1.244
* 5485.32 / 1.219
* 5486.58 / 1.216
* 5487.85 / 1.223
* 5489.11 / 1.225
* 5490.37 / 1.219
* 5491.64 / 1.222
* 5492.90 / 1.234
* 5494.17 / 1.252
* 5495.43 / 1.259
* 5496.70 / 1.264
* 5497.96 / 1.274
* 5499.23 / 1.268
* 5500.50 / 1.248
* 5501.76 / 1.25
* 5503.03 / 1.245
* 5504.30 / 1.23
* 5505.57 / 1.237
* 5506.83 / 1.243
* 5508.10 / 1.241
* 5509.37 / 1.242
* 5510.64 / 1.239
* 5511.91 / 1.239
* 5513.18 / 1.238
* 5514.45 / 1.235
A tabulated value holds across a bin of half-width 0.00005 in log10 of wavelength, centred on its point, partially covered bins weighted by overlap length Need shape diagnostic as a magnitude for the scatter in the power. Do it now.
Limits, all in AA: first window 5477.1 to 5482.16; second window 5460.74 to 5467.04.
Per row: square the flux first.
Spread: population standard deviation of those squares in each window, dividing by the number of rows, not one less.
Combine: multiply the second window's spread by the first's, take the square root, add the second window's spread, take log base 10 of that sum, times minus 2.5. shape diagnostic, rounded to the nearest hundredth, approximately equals 3.36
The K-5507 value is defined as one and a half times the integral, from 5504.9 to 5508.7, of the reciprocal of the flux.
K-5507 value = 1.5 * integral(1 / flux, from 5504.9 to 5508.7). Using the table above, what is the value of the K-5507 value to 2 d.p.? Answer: 4.60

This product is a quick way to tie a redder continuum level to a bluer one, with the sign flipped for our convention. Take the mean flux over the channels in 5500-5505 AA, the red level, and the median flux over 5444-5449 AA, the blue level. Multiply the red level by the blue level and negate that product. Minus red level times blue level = -1.58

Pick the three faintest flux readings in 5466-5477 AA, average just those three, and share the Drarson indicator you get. 1.238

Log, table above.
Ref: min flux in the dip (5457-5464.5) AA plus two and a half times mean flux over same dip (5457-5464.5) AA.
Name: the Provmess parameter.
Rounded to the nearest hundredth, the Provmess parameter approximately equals 4.41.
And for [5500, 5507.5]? 4.34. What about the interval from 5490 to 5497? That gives 4.32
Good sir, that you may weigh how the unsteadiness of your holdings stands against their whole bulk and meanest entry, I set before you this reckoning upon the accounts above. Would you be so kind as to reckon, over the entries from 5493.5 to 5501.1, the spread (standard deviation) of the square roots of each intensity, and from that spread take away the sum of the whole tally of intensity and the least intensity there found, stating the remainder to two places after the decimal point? -8.81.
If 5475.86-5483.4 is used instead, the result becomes -8.78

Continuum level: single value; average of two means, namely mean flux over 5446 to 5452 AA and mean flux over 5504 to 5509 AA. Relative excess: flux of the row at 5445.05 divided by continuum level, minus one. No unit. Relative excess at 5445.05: 0.008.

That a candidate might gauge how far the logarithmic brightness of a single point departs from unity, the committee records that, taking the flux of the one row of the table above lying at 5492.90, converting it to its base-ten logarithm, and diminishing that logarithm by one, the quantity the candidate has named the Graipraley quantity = -0.909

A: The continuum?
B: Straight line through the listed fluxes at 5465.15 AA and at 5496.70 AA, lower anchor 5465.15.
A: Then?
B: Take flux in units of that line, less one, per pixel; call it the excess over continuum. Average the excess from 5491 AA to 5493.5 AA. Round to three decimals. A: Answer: -0.028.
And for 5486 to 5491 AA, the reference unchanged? -0.033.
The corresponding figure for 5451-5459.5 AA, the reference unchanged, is 0.002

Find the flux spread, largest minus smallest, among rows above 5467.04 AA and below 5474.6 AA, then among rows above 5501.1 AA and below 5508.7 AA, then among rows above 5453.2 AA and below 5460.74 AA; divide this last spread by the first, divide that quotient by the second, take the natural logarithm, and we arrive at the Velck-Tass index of 3.3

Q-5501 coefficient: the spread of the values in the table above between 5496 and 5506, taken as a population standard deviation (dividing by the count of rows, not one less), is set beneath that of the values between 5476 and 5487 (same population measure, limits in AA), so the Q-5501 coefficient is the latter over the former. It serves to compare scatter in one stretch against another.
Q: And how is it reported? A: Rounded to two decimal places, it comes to 1.30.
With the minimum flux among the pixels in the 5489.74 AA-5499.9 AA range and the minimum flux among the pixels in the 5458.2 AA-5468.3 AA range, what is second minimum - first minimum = 0.01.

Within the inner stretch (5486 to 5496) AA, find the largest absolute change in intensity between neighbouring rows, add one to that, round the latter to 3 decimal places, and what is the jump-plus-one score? 1.018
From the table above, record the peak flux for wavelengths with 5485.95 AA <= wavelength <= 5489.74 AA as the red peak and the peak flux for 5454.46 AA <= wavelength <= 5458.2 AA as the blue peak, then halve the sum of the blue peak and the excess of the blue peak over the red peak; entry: 0.66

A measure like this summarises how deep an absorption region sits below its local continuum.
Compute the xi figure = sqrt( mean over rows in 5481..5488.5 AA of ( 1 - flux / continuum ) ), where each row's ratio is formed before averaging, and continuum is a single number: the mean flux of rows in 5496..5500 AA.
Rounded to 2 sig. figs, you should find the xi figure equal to 0.16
